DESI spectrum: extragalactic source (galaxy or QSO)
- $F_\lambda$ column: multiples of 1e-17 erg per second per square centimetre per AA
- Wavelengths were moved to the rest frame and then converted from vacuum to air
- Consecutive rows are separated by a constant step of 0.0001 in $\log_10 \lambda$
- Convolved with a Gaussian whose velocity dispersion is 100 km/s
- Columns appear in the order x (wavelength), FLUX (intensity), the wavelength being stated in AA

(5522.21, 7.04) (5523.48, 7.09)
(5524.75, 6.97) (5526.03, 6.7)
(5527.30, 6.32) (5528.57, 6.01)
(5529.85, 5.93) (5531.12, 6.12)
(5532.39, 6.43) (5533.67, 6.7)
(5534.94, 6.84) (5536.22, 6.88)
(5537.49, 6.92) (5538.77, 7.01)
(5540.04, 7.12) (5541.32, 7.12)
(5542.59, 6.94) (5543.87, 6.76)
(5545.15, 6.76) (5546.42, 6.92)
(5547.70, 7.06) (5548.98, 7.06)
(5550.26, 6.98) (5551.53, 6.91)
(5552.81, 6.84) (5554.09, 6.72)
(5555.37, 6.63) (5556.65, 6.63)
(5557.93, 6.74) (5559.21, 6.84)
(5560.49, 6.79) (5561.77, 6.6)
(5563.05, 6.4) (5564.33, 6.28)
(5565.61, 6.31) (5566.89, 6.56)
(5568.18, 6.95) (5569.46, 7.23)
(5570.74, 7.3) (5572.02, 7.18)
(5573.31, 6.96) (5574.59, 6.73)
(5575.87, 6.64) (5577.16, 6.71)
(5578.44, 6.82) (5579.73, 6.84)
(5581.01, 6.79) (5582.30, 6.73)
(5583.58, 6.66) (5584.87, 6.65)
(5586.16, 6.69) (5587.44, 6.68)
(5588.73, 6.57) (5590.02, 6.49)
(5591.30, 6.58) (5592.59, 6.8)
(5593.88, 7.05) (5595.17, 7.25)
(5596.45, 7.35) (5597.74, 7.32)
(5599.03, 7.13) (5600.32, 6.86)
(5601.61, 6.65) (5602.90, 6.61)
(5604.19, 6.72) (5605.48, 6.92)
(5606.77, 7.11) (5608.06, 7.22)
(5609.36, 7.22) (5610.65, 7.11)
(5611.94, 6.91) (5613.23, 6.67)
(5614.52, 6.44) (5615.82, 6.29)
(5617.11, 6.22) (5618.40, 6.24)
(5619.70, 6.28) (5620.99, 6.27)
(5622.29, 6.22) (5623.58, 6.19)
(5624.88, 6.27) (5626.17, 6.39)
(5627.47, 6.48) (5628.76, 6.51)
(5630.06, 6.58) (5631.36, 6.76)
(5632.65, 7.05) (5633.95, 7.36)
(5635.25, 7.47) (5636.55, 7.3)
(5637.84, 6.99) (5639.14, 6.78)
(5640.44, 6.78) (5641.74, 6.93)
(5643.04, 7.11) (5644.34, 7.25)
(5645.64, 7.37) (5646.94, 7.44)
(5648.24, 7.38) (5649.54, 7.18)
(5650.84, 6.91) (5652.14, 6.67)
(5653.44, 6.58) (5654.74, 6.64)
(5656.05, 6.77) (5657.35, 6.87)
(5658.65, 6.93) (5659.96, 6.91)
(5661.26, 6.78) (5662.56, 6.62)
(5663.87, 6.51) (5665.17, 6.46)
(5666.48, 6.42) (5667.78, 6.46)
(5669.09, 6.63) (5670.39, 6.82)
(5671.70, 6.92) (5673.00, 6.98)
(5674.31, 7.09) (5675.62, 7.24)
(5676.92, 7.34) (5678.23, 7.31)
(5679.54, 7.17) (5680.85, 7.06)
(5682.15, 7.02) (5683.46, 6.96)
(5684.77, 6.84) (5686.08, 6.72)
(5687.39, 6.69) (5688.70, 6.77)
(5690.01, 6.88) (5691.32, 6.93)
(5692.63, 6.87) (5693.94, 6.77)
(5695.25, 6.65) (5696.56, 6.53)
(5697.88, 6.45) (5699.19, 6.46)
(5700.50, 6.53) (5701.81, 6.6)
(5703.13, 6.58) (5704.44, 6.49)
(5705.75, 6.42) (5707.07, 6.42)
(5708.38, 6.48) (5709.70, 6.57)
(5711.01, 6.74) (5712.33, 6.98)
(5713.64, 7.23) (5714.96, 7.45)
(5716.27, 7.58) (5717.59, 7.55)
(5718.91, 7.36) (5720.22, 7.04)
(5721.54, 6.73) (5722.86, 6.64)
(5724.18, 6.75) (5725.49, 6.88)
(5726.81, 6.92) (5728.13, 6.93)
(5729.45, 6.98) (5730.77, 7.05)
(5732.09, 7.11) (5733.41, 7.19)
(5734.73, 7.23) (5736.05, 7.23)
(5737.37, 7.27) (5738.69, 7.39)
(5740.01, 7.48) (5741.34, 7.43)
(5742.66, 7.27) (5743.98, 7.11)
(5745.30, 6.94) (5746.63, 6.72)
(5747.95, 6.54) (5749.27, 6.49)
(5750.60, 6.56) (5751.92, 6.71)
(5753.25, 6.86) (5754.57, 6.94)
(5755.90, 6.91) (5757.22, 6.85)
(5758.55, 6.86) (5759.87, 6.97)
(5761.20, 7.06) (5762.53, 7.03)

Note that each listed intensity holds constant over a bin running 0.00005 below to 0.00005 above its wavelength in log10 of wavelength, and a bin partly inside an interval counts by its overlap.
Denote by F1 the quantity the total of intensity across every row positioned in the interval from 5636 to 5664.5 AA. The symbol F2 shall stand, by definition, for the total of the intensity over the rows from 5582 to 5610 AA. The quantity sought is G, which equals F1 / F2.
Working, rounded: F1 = 153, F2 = 151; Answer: 1.01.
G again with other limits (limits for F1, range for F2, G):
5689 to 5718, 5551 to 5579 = 1.00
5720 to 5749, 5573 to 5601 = 1.03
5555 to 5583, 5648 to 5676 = 0.99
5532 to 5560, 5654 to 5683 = 1.00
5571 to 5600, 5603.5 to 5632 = 1.04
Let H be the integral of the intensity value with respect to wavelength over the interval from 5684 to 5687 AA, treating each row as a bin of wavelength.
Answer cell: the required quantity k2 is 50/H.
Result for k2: 2.5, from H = 20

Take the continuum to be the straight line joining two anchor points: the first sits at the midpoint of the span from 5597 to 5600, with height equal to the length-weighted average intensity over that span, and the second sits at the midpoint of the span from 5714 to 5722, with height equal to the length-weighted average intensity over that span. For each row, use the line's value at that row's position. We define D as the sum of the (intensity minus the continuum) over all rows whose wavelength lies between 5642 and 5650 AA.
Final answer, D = 0.4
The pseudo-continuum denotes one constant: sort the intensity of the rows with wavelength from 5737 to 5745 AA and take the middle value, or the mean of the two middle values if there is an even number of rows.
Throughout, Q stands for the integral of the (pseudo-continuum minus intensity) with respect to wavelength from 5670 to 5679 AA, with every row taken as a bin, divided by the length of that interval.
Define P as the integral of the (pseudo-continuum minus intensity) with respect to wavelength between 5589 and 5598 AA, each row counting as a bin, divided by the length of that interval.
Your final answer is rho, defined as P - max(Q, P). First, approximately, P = 0.38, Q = 0.2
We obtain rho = 0.00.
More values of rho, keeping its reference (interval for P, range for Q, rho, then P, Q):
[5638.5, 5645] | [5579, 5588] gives -0.25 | 0.36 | 0.6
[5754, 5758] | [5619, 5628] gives -0.60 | 0.43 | 1.0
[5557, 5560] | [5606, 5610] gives 0.00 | 0.56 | 0.2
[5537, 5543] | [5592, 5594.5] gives -0.10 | 0.30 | 0.4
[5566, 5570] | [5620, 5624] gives -0.64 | 0.46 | 1.1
